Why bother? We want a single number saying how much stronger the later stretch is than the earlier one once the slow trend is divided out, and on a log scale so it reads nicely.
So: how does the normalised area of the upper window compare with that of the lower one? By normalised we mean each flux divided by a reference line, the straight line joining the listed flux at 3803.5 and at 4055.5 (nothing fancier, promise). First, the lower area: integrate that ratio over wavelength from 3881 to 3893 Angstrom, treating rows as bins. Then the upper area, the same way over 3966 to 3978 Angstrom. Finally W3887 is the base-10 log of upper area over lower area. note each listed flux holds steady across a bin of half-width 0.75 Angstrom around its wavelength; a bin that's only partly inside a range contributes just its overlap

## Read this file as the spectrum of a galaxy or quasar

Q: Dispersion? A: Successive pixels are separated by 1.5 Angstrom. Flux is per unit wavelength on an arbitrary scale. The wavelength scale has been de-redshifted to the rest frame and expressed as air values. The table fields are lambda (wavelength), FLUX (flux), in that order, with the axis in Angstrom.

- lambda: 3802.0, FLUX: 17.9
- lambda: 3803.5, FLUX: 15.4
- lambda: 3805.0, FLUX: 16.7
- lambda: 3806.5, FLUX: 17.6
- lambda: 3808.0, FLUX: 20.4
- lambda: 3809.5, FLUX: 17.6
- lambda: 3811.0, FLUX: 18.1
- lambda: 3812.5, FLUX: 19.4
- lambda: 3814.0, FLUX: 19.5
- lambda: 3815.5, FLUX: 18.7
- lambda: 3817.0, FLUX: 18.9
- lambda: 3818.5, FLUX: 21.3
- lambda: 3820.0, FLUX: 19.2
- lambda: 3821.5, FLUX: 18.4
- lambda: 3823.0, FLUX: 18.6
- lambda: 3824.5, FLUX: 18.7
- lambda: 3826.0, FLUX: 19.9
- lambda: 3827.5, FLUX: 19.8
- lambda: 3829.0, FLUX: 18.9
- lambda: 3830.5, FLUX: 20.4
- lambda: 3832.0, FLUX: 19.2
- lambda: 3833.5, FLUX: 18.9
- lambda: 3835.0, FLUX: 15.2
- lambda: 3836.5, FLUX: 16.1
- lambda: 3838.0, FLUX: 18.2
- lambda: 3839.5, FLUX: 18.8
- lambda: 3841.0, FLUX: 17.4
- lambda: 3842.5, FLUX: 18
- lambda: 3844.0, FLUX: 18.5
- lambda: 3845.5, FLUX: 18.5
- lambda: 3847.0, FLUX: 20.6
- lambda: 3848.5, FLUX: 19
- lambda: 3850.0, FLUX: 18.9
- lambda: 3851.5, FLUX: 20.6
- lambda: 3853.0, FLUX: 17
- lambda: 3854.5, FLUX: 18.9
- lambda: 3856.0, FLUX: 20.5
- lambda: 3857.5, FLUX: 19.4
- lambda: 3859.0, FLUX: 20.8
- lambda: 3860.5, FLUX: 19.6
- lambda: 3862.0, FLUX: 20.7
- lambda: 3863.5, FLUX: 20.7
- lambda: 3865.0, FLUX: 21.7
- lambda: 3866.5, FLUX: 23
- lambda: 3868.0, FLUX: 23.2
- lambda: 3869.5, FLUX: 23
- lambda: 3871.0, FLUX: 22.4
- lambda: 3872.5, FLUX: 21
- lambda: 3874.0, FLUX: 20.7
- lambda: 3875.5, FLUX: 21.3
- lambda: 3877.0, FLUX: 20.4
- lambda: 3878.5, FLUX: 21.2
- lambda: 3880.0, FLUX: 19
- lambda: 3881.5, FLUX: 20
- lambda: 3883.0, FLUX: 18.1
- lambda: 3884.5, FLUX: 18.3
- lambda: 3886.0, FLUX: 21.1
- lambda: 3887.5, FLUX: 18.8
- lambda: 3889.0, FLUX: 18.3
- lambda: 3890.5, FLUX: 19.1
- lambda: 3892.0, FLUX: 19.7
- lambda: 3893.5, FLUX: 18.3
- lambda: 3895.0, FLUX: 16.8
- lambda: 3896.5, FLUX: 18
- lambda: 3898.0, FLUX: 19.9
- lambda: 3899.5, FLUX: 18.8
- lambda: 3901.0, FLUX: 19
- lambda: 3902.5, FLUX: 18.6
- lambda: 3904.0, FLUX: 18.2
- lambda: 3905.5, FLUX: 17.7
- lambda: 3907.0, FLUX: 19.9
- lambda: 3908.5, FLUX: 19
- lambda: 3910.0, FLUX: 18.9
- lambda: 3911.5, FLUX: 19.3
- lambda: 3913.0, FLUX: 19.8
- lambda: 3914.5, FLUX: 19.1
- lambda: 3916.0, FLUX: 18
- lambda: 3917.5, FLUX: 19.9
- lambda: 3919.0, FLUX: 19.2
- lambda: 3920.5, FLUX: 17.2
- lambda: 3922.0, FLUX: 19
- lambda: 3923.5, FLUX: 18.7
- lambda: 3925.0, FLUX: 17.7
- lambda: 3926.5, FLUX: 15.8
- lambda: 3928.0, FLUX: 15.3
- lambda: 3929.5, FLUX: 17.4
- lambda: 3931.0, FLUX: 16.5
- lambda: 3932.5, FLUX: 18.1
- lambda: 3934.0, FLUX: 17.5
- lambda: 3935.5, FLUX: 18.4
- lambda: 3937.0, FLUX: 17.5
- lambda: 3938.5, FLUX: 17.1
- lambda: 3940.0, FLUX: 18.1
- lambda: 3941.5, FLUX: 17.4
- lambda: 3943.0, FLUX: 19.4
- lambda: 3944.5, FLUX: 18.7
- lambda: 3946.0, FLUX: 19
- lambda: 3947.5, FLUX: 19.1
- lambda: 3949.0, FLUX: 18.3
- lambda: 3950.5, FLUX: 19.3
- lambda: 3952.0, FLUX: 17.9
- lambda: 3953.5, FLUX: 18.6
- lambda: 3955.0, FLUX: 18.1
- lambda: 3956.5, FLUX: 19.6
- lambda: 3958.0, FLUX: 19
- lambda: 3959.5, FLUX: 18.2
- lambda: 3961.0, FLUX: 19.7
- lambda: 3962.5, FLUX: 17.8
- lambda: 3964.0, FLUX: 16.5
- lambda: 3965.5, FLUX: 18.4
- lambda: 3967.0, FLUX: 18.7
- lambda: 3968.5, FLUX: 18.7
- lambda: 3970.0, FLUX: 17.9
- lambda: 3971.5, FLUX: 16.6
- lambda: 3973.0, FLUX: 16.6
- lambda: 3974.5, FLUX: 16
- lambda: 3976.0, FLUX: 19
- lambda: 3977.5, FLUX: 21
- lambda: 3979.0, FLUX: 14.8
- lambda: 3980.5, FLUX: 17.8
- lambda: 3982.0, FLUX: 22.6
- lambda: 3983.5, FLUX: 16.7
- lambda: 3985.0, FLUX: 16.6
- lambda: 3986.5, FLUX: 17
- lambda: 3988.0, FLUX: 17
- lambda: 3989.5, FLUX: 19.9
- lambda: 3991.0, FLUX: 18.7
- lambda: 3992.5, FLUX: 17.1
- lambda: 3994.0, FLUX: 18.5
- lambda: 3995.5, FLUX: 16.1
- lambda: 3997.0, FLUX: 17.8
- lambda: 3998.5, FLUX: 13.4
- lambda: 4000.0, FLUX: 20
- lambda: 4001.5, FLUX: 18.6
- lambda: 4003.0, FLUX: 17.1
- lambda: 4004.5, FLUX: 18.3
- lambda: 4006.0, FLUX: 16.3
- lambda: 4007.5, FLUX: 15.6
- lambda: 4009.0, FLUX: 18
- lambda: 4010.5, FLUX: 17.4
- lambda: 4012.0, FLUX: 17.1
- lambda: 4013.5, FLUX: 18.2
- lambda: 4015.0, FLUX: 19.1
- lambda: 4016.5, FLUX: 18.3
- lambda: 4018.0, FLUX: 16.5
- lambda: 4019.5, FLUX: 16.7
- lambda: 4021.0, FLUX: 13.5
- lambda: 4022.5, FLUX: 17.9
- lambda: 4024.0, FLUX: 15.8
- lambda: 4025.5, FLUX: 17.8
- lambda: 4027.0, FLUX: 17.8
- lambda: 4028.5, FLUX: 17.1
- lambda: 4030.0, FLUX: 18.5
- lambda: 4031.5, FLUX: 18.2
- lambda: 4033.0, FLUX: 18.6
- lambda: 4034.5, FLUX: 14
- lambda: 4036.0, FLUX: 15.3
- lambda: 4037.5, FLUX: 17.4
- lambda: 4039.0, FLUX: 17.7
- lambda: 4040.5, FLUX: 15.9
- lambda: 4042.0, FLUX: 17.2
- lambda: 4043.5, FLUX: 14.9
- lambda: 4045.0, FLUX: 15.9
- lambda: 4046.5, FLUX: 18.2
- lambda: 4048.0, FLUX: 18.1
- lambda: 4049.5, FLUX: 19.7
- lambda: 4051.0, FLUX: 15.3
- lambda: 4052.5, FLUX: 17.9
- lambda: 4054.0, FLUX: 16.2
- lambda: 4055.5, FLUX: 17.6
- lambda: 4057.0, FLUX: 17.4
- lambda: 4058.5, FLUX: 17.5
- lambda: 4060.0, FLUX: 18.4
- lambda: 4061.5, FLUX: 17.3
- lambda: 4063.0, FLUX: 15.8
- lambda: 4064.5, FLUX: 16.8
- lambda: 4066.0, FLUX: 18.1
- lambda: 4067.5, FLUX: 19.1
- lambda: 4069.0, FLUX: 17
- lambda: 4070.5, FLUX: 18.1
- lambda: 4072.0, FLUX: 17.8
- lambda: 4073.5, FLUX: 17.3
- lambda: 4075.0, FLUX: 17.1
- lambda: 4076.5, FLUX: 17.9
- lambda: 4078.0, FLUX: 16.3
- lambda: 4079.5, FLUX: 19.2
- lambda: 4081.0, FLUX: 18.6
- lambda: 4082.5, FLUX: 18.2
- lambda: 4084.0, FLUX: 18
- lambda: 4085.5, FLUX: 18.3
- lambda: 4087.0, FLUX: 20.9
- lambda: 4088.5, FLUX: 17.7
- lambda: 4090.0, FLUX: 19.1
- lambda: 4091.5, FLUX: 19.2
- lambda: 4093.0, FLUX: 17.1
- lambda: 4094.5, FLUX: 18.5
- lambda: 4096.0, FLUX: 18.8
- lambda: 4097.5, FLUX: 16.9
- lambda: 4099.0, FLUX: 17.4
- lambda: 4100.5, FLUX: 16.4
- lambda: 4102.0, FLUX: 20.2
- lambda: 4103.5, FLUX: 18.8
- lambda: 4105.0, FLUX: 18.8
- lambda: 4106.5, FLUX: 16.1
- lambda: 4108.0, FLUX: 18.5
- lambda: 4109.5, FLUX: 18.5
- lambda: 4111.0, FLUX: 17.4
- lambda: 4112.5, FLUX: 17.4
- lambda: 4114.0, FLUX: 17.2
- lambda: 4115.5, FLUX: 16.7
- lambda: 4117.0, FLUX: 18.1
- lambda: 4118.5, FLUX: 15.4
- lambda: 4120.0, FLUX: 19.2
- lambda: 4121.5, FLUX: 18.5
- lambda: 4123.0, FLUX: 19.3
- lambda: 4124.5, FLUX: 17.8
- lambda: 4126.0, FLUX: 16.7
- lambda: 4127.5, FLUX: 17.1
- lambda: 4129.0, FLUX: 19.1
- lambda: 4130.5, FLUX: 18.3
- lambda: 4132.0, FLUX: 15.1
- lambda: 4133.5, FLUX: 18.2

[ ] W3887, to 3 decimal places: -0.046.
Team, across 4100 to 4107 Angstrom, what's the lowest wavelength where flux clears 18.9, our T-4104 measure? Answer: 4102.0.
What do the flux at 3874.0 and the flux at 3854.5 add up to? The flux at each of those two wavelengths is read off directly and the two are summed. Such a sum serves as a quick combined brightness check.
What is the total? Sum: 39.6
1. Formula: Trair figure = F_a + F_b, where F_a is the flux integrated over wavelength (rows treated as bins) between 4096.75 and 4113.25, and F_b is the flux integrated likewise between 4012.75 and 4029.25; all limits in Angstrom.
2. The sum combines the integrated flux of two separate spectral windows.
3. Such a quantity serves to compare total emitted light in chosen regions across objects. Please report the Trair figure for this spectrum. 578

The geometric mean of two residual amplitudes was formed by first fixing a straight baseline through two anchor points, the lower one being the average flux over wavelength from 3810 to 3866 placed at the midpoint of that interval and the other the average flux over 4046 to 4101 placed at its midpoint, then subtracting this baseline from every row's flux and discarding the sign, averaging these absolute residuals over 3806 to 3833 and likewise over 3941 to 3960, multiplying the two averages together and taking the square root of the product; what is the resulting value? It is 0.65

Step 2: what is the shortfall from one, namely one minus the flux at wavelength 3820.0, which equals -18.2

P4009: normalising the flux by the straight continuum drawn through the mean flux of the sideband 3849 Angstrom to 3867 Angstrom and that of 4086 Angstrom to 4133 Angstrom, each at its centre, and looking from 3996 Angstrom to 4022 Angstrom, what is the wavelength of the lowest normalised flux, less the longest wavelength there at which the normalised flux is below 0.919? -22.5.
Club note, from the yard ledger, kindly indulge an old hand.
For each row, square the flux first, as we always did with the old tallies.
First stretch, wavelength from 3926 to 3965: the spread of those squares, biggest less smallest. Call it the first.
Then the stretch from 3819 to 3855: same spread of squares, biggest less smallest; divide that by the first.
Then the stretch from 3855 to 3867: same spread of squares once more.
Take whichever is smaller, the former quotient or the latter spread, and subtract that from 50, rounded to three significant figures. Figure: 48.7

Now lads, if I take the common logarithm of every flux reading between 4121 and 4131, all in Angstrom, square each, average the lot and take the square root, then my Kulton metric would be 1.26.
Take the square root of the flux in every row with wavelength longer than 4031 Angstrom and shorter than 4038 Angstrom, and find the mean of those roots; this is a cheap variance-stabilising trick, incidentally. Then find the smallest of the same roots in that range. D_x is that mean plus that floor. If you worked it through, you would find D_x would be 7.8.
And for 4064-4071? 8.3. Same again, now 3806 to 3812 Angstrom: 8.5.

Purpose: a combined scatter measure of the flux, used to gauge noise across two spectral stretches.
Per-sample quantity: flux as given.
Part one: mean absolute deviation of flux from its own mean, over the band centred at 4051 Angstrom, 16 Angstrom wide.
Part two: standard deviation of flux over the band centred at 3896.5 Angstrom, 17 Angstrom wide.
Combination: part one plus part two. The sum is 2.0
